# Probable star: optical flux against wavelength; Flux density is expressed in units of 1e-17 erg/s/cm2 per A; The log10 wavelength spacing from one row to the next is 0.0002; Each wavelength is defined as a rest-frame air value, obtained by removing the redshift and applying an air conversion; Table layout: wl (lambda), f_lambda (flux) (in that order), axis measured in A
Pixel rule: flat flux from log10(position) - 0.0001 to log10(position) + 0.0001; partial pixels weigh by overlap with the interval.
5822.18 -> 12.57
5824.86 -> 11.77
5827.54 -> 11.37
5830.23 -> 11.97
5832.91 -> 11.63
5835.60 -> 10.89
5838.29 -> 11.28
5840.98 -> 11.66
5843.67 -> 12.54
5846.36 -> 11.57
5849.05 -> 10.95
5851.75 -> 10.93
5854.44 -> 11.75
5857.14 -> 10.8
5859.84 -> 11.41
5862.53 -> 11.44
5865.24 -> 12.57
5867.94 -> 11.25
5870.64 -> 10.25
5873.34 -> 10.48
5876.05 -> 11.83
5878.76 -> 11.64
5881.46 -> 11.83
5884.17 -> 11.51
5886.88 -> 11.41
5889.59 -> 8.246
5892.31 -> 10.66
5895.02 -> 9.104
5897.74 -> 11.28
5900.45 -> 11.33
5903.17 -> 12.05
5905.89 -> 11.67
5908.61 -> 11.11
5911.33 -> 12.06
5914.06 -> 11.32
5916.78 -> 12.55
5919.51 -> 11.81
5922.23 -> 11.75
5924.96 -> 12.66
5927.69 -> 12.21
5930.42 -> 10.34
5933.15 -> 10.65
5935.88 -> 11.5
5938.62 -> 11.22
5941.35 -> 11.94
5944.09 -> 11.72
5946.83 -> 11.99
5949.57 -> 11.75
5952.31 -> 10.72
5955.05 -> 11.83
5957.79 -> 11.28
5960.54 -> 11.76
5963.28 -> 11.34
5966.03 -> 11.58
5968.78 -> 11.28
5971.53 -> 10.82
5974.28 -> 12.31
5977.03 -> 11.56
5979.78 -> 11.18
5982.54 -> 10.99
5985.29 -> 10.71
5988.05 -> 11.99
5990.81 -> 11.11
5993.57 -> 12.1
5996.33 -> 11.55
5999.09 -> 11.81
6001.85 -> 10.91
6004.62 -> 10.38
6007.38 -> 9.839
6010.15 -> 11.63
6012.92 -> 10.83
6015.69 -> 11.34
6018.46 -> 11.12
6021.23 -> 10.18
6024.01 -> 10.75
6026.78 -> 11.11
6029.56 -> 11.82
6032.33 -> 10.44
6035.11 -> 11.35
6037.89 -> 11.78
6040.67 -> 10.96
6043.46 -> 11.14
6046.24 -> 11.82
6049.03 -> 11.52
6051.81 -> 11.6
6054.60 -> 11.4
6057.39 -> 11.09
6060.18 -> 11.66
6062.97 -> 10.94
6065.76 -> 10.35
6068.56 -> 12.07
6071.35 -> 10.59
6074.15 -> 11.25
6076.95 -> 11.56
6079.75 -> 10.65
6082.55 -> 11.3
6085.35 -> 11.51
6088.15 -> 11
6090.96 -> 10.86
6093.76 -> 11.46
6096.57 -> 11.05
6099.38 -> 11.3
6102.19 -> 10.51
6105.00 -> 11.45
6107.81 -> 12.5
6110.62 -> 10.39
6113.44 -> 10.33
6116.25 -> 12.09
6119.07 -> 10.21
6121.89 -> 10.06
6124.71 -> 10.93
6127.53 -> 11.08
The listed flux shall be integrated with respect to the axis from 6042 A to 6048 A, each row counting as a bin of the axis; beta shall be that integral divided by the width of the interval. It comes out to 11.5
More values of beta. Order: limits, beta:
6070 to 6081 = 11.0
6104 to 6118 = 11.3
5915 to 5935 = 11.7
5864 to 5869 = 11.9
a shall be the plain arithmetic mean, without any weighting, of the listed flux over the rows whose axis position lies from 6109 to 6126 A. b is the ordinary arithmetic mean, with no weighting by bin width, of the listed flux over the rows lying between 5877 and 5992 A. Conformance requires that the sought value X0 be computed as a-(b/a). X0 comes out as 9.60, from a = 10.7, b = 11.38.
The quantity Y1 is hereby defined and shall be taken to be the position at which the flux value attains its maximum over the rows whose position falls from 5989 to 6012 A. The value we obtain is 5993.57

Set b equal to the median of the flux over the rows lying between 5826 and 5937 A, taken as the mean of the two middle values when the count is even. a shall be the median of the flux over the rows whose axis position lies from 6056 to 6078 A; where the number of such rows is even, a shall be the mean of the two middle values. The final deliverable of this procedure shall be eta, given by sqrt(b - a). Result 0.520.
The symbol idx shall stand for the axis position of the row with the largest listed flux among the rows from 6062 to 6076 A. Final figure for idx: 6068.56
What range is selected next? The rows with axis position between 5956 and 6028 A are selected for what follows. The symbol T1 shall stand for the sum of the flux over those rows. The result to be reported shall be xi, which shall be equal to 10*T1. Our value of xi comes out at 2915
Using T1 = 291.5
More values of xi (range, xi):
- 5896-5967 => 3014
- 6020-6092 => 2907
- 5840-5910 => 2913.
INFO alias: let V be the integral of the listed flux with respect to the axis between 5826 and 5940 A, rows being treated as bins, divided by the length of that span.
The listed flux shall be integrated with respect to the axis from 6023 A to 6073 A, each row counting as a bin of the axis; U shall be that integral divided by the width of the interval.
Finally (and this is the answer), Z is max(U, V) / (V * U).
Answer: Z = 0.0889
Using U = 11.2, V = 11.35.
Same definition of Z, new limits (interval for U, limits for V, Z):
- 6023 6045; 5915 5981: 0.0894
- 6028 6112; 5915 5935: 0.0889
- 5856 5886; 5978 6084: 0.0894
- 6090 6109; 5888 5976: 0.0885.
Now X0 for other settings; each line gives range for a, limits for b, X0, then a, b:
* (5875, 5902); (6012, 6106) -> 9.86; 10.9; 11.17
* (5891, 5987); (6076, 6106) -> 10.45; 11.4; 11.15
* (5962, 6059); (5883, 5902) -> 10.30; 11.2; 10.51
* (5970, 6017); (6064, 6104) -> 10.25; 11.2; 11.10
